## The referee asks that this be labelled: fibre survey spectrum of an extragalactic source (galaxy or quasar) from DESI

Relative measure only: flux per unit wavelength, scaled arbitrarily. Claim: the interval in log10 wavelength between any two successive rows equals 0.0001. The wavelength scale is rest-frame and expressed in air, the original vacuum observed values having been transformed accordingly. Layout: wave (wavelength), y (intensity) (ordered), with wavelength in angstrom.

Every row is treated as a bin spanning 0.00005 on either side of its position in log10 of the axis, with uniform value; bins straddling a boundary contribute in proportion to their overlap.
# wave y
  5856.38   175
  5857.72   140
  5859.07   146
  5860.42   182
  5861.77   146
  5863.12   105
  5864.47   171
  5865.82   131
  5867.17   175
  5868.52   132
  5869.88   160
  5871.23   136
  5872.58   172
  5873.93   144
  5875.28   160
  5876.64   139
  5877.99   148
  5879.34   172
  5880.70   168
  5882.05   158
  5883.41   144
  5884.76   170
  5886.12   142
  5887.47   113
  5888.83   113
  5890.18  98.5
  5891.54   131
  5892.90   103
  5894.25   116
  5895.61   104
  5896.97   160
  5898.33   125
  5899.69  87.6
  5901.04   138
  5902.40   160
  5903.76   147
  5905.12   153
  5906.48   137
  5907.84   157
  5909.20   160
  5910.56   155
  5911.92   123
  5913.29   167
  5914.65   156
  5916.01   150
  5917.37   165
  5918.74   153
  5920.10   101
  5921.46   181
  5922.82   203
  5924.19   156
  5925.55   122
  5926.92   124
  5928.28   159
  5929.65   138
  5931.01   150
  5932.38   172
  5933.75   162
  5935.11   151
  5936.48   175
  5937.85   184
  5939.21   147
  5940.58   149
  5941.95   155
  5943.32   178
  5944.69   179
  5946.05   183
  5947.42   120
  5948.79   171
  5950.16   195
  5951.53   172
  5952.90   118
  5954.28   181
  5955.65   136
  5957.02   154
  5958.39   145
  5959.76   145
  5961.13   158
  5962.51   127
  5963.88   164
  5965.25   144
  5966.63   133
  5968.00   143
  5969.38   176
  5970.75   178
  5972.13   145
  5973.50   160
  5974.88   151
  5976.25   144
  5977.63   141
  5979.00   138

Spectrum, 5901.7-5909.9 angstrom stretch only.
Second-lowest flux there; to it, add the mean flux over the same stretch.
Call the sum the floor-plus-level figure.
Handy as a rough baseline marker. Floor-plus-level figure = 299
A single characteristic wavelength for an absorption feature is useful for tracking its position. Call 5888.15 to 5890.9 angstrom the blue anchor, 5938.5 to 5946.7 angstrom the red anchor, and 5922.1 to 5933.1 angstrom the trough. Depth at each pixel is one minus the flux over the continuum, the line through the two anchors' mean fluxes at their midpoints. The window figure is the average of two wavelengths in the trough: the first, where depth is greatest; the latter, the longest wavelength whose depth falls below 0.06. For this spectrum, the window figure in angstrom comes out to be 5929.0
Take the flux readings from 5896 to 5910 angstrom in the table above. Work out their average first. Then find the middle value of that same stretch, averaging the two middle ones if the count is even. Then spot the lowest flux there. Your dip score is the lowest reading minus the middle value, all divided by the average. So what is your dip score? -0.44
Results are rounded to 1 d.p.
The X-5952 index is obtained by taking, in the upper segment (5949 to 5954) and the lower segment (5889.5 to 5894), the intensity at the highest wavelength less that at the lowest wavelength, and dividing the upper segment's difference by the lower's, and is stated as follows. -17.1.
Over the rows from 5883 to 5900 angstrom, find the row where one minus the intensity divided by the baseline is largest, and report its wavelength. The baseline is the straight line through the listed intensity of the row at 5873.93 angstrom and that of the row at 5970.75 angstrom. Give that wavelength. 5899.69 angstrom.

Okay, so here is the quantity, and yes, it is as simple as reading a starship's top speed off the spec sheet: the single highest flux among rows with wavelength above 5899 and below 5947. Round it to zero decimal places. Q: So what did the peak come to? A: 203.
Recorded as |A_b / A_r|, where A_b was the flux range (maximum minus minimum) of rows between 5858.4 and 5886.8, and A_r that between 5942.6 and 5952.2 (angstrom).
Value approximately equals 1.03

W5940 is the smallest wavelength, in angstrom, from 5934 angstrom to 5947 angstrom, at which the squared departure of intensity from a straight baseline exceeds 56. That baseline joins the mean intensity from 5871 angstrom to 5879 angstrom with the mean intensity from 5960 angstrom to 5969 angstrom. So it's 5936.48 angstrom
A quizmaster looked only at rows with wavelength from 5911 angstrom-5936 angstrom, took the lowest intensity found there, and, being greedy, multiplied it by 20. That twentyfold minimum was 2020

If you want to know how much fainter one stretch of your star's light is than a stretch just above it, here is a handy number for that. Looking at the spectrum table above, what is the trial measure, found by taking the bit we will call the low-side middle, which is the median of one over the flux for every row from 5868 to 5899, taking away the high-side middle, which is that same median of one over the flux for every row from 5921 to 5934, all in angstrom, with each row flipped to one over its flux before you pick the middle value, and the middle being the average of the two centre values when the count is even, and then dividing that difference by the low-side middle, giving 0.10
